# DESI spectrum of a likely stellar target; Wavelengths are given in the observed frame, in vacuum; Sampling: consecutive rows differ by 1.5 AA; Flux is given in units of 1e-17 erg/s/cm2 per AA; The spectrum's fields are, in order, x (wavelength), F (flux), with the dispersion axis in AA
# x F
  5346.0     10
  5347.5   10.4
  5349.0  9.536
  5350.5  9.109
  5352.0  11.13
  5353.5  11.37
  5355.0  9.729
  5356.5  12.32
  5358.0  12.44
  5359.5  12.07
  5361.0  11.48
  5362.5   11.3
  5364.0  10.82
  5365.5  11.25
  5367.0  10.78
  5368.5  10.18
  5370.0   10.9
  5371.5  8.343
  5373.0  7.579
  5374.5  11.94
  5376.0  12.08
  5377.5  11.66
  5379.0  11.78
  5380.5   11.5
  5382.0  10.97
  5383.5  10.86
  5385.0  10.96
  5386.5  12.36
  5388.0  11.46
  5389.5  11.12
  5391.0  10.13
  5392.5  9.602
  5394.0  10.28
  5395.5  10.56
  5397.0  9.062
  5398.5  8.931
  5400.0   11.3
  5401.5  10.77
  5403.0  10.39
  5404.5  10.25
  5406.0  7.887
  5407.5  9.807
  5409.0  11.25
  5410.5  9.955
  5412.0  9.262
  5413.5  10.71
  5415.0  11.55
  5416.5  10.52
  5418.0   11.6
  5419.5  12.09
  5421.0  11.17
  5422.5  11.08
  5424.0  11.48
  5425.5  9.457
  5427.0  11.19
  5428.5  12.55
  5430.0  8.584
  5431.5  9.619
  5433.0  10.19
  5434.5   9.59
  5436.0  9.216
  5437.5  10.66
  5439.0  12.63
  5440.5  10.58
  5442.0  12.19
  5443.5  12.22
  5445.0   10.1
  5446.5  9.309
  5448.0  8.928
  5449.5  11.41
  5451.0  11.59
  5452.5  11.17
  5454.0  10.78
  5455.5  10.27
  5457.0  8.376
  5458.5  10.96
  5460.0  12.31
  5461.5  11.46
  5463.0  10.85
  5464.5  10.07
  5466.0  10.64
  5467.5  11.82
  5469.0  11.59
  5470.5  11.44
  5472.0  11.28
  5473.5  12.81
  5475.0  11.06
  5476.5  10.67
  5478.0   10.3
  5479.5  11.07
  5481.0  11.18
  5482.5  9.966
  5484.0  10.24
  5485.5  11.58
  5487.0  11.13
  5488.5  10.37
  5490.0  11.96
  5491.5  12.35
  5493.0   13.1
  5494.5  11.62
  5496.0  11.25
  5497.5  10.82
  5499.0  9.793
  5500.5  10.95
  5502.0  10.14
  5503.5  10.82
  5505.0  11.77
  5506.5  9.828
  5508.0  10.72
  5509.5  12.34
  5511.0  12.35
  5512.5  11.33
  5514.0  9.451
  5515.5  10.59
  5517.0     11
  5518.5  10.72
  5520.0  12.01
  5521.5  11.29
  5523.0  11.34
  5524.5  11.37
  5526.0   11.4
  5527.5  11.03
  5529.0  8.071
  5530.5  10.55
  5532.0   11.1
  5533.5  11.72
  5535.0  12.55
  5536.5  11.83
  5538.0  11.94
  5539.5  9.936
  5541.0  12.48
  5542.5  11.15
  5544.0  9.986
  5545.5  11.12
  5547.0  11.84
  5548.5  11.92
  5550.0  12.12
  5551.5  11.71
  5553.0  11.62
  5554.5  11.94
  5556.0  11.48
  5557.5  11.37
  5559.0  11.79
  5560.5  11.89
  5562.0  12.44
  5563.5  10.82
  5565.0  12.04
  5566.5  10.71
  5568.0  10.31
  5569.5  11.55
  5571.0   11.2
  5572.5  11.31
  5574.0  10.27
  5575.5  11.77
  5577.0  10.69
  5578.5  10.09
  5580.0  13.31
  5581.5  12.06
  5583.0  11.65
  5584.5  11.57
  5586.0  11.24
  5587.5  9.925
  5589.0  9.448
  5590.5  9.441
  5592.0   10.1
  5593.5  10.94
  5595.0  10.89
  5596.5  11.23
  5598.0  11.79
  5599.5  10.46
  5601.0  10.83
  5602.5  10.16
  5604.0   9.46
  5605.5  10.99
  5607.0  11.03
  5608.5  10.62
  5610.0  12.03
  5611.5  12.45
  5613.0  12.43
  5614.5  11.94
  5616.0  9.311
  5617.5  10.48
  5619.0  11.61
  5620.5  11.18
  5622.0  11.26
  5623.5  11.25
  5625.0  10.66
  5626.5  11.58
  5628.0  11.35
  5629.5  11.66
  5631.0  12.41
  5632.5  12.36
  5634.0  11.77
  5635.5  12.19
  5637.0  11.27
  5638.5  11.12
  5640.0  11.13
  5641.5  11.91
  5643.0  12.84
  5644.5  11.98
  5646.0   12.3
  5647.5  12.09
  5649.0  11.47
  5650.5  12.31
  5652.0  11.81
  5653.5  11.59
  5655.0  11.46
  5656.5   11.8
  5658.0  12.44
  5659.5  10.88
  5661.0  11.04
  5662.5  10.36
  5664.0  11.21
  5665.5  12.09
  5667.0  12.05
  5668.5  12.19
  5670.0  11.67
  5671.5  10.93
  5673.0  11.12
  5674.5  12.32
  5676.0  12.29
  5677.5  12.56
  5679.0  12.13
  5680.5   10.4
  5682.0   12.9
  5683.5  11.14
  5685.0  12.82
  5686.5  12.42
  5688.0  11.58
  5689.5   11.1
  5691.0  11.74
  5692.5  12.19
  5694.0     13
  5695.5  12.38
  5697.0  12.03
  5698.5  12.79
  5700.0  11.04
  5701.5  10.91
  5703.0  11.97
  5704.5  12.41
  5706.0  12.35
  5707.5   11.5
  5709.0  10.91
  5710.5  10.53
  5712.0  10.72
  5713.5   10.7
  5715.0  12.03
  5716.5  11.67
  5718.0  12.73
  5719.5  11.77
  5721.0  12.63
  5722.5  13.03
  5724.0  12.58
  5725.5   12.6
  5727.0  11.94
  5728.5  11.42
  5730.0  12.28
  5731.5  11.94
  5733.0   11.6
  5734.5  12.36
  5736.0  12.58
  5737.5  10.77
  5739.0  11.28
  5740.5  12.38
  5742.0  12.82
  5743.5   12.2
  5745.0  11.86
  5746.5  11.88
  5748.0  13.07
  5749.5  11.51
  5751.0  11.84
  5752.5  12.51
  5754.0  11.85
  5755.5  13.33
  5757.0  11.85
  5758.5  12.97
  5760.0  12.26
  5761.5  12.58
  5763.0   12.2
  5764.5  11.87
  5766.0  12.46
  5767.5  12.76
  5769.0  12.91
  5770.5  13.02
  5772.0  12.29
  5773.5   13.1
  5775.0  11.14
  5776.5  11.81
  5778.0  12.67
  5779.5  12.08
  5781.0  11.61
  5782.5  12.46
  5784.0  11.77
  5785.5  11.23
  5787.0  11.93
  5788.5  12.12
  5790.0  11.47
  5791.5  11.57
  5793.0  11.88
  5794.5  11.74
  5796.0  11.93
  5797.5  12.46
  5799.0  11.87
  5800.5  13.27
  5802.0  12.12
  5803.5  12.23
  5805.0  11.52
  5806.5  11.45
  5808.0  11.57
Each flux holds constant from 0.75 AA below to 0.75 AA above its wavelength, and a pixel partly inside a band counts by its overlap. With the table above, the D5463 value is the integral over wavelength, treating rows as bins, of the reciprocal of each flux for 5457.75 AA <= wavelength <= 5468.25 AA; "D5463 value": 0.94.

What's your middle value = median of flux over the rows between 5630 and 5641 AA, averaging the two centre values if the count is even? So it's 11.8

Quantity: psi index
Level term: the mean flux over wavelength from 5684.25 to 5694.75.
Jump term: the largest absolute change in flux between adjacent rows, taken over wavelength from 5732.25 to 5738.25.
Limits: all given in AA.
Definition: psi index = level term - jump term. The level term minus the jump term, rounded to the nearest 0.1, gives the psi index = 10.3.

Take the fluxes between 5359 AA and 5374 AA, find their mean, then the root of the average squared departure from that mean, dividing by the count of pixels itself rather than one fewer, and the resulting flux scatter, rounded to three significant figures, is 1.35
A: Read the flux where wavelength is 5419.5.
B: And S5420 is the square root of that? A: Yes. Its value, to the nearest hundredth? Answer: 3.48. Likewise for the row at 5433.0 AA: 3.19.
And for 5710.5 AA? 3.24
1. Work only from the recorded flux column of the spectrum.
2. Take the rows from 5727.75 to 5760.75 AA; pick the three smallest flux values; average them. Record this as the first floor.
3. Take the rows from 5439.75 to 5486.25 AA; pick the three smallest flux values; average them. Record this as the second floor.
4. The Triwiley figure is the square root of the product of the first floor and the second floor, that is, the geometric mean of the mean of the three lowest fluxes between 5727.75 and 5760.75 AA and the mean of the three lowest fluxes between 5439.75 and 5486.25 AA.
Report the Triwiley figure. 9.9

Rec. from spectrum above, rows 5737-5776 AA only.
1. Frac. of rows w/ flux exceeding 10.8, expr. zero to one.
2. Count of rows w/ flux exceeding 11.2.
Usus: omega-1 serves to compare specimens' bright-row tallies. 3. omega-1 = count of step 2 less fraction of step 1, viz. 23.0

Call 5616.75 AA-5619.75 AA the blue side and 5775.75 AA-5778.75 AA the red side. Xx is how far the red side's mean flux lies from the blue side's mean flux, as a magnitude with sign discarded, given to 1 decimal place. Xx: 1.2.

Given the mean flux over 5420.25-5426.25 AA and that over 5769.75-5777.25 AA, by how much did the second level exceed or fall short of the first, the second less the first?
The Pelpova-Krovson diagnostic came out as 1.5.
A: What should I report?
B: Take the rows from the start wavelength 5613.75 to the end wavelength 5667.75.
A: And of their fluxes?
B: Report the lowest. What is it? 9.311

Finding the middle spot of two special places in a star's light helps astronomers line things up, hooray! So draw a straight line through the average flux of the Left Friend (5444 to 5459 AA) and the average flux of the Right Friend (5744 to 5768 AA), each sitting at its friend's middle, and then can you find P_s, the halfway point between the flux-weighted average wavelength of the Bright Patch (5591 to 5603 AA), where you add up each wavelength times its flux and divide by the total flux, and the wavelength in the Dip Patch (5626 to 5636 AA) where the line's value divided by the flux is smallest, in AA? 5614.1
